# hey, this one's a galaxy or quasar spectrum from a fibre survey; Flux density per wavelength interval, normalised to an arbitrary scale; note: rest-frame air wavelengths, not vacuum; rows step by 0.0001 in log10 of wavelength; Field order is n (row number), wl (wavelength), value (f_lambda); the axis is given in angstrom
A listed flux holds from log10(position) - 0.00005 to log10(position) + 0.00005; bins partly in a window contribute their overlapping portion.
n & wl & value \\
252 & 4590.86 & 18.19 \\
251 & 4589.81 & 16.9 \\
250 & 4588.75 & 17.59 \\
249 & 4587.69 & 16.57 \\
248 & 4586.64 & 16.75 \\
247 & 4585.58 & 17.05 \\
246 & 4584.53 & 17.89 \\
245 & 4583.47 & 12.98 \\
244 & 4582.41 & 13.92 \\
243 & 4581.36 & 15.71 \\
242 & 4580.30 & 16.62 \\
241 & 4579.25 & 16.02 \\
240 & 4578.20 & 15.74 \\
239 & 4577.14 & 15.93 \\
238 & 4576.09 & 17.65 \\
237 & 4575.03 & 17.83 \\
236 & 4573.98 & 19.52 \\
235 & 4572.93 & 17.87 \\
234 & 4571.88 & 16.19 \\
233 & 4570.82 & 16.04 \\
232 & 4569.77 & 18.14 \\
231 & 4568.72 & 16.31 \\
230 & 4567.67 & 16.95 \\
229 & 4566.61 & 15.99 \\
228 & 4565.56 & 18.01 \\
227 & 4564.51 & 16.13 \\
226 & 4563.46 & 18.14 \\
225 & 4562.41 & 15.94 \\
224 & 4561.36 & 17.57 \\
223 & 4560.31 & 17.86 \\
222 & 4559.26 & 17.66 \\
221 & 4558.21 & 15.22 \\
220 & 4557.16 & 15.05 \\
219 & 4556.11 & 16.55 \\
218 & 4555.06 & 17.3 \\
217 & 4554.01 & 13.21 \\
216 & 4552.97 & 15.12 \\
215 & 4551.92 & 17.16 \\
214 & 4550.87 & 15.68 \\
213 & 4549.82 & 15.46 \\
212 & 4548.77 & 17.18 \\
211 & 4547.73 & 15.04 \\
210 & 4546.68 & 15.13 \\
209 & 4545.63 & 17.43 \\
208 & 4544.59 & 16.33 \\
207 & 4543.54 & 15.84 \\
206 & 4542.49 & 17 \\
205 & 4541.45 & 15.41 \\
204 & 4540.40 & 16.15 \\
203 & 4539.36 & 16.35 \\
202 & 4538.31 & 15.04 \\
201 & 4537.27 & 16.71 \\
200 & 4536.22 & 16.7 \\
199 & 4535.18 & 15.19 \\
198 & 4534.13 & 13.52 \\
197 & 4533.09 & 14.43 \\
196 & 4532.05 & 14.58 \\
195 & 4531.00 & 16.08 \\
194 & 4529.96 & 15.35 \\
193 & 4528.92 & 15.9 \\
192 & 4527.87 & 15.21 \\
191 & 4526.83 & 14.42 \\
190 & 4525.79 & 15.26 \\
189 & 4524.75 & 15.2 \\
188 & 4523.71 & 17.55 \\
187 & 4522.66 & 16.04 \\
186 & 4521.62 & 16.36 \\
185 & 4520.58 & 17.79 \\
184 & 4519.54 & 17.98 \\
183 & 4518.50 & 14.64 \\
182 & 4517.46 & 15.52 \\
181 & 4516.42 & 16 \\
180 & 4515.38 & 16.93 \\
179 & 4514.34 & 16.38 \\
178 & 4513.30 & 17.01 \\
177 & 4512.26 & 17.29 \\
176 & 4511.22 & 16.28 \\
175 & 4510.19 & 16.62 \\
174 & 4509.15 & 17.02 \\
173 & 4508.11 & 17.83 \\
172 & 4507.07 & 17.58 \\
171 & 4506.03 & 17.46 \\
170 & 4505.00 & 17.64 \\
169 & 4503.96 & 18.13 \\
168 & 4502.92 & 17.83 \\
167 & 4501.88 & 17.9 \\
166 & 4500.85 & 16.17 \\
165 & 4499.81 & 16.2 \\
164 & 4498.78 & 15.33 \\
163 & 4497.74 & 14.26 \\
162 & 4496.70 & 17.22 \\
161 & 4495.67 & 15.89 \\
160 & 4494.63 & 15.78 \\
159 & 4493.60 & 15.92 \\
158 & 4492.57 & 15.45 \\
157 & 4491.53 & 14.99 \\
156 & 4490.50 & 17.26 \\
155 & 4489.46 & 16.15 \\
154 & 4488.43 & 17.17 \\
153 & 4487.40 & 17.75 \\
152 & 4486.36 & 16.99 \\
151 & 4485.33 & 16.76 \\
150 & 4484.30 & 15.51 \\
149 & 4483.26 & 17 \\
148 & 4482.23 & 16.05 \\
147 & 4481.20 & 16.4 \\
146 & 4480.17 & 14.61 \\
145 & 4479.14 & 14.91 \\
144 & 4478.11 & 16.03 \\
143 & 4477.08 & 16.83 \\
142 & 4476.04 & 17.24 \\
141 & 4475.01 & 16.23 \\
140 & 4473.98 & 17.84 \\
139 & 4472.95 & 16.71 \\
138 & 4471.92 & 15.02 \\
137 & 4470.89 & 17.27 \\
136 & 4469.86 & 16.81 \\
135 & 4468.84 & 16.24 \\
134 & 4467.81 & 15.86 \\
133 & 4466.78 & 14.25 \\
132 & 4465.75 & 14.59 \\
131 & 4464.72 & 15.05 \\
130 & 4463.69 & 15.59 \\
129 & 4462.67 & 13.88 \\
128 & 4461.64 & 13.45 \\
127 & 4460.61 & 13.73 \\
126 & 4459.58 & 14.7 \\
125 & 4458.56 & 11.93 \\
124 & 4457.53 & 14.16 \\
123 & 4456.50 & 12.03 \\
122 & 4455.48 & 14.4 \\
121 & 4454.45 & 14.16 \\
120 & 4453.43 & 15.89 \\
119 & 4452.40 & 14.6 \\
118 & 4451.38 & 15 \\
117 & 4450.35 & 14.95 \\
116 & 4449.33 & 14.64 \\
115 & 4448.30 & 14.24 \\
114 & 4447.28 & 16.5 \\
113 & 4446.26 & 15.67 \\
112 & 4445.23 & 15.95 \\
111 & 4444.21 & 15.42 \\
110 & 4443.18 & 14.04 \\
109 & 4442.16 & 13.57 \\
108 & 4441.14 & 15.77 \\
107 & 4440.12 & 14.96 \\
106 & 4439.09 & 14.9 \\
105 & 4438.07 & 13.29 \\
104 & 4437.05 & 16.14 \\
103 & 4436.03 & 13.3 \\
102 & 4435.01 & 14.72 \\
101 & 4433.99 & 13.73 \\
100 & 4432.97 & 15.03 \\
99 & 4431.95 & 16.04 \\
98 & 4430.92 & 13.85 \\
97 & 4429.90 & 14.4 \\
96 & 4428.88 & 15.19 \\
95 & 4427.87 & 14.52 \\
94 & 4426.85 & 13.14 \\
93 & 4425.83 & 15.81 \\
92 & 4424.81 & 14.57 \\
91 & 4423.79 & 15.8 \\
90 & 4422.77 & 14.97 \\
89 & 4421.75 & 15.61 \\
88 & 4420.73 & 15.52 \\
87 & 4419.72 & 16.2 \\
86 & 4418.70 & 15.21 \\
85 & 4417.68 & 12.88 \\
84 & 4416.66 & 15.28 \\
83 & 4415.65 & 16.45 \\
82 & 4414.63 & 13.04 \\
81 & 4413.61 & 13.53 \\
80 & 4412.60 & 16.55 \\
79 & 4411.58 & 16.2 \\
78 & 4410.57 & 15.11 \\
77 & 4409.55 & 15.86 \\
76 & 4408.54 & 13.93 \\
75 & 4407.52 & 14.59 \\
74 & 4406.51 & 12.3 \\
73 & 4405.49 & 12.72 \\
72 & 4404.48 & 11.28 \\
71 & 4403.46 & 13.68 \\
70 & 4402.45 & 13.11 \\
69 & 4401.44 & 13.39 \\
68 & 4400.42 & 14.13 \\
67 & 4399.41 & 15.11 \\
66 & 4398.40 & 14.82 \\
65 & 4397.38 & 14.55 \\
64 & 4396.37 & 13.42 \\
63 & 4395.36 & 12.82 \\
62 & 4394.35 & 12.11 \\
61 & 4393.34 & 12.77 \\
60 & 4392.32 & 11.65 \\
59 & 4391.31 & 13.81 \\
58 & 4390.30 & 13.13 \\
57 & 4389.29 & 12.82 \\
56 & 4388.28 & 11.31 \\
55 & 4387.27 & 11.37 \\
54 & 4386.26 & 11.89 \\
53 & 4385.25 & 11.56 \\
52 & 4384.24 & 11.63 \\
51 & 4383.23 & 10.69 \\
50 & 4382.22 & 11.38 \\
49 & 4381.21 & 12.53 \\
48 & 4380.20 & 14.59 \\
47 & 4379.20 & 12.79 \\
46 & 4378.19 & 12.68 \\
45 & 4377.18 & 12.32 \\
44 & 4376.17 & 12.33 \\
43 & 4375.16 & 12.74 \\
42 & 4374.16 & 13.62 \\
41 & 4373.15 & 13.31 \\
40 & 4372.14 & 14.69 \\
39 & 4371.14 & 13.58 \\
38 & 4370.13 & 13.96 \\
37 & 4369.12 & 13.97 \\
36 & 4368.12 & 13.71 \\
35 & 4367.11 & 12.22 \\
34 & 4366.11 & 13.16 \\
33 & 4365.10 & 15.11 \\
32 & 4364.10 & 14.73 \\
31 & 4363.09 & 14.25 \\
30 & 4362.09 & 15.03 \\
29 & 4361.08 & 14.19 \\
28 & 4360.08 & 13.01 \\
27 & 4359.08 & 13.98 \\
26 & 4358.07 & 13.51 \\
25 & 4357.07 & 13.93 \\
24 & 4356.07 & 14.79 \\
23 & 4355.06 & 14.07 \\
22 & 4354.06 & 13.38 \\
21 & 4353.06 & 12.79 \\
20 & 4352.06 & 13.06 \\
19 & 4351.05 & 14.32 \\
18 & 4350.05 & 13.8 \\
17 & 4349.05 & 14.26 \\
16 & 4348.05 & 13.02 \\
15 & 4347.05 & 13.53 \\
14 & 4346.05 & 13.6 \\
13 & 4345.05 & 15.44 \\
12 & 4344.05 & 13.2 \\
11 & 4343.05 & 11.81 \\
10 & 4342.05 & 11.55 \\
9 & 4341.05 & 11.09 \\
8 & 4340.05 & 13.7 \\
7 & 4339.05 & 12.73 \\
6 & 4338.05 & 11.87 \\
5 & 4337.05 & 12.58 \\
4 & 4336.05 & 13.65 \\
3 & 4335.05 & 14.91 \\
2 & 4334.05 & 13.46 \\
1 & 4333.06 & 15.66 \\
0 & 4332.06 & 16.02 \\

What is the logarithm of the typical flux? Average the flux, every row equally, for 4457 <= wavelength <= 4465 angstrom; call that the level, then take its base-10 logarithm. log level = 1.15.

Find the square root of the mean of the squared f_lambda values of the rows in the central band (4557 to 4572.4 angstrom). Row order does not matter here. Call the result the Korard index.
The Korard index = 16.8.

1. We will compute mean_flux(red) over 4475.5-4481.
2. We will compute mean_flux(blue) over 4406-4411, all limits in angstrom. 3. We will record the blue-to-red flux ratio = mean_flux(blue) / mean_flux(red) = 0.90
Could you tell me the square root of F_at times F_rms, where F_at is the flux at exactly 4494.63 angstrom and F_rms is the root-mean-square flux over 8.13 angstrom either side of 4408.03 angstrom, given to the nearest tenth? 15.0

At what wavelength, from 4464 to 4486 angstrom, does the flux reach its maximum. 4473.98 angstrom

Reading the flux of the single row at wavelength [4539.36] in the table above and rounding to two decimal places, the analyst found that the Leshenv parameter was 16.35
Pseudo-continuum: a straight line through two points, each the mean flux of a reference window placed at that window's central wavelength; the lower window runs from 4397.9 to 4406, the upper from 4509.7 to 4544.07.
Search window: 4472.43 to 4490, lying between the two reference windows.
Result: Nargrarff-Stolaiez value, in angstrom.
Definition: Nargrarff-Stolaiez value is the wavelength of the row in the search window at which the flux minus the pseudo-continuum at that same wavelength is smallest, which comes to 4480.17 angstrom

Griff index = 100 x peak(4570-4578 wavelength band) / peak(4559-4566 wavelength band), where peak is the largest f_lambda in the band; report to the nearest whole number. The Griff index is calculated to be 108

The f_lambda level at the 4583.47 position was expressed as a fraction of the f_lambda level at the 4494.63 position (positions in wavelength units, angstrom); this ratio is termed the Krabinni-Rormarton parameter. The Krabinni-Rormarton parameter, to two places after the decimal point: 0.82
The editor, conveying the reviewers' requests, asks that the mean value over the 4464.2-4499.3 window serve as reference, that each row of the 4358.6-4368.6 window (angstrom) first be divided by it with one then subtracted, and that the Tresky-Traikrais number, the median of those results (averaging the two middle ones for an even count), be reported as -0.13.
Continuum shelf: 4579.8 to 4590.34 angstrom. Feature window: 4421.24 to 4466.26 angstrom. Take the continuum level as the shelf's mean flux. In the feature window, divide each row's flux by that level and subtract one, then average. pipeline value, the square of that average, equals 0.0093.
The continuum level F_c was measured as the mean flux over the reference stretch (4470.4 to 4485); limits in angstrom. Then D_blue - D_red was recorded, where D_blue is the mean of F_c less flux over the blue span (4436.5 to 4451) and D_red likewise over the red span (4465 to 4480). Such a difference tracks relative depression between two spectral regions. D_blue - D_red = 1.1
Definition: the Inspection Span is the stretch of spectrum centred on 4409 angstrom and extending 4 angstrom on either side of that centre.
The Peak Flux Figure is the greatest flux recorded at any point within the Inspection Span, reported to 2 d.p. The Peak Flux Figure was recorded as 16.55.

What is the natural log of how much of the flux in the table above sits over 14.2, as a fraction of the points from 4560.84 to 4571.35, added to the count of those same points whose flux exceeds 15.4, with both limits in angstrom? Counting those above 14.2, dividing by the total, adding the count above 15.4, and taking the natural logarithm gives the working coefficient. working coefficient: 2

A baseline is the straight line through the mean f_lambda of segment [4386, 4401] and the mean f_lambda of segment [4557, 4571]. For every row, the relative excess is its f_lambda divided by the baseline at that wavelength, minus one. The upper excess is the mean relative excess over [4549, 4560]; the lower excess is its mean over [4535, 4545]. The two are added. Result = -0.06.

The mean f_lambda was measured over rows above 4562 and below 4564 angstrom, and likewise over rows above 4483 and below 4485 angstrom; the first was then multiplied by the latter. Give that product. 277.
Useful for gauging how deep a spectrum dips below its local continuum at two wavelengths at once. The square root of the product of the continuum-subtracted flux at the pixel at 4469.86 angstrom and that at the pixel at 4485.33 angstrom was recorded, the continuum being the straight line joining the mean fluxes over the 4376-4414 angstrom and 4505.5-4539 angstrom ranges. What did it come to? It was 1.7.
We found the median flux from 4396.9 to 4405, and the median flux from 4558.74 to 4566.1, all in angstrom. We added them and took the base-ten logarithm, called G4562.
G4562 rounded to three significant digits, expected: 1.50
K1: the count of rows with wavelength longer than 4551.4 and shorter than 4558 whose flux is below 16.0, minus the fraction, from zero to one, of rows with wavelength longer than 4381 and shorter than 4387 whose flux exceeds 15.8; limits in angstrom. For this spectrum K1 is 3.0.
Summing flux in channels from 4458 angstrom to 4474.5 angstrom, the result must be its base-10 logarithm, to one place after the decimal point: 2.4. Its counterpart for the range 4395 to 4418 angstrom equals 2.5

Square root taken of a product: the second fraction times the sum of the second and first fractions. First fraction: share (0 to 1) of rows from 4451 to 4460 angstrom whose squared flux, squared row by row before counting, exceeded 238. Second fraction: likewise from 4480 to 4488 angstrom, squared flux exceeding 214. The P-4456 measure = 0.93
